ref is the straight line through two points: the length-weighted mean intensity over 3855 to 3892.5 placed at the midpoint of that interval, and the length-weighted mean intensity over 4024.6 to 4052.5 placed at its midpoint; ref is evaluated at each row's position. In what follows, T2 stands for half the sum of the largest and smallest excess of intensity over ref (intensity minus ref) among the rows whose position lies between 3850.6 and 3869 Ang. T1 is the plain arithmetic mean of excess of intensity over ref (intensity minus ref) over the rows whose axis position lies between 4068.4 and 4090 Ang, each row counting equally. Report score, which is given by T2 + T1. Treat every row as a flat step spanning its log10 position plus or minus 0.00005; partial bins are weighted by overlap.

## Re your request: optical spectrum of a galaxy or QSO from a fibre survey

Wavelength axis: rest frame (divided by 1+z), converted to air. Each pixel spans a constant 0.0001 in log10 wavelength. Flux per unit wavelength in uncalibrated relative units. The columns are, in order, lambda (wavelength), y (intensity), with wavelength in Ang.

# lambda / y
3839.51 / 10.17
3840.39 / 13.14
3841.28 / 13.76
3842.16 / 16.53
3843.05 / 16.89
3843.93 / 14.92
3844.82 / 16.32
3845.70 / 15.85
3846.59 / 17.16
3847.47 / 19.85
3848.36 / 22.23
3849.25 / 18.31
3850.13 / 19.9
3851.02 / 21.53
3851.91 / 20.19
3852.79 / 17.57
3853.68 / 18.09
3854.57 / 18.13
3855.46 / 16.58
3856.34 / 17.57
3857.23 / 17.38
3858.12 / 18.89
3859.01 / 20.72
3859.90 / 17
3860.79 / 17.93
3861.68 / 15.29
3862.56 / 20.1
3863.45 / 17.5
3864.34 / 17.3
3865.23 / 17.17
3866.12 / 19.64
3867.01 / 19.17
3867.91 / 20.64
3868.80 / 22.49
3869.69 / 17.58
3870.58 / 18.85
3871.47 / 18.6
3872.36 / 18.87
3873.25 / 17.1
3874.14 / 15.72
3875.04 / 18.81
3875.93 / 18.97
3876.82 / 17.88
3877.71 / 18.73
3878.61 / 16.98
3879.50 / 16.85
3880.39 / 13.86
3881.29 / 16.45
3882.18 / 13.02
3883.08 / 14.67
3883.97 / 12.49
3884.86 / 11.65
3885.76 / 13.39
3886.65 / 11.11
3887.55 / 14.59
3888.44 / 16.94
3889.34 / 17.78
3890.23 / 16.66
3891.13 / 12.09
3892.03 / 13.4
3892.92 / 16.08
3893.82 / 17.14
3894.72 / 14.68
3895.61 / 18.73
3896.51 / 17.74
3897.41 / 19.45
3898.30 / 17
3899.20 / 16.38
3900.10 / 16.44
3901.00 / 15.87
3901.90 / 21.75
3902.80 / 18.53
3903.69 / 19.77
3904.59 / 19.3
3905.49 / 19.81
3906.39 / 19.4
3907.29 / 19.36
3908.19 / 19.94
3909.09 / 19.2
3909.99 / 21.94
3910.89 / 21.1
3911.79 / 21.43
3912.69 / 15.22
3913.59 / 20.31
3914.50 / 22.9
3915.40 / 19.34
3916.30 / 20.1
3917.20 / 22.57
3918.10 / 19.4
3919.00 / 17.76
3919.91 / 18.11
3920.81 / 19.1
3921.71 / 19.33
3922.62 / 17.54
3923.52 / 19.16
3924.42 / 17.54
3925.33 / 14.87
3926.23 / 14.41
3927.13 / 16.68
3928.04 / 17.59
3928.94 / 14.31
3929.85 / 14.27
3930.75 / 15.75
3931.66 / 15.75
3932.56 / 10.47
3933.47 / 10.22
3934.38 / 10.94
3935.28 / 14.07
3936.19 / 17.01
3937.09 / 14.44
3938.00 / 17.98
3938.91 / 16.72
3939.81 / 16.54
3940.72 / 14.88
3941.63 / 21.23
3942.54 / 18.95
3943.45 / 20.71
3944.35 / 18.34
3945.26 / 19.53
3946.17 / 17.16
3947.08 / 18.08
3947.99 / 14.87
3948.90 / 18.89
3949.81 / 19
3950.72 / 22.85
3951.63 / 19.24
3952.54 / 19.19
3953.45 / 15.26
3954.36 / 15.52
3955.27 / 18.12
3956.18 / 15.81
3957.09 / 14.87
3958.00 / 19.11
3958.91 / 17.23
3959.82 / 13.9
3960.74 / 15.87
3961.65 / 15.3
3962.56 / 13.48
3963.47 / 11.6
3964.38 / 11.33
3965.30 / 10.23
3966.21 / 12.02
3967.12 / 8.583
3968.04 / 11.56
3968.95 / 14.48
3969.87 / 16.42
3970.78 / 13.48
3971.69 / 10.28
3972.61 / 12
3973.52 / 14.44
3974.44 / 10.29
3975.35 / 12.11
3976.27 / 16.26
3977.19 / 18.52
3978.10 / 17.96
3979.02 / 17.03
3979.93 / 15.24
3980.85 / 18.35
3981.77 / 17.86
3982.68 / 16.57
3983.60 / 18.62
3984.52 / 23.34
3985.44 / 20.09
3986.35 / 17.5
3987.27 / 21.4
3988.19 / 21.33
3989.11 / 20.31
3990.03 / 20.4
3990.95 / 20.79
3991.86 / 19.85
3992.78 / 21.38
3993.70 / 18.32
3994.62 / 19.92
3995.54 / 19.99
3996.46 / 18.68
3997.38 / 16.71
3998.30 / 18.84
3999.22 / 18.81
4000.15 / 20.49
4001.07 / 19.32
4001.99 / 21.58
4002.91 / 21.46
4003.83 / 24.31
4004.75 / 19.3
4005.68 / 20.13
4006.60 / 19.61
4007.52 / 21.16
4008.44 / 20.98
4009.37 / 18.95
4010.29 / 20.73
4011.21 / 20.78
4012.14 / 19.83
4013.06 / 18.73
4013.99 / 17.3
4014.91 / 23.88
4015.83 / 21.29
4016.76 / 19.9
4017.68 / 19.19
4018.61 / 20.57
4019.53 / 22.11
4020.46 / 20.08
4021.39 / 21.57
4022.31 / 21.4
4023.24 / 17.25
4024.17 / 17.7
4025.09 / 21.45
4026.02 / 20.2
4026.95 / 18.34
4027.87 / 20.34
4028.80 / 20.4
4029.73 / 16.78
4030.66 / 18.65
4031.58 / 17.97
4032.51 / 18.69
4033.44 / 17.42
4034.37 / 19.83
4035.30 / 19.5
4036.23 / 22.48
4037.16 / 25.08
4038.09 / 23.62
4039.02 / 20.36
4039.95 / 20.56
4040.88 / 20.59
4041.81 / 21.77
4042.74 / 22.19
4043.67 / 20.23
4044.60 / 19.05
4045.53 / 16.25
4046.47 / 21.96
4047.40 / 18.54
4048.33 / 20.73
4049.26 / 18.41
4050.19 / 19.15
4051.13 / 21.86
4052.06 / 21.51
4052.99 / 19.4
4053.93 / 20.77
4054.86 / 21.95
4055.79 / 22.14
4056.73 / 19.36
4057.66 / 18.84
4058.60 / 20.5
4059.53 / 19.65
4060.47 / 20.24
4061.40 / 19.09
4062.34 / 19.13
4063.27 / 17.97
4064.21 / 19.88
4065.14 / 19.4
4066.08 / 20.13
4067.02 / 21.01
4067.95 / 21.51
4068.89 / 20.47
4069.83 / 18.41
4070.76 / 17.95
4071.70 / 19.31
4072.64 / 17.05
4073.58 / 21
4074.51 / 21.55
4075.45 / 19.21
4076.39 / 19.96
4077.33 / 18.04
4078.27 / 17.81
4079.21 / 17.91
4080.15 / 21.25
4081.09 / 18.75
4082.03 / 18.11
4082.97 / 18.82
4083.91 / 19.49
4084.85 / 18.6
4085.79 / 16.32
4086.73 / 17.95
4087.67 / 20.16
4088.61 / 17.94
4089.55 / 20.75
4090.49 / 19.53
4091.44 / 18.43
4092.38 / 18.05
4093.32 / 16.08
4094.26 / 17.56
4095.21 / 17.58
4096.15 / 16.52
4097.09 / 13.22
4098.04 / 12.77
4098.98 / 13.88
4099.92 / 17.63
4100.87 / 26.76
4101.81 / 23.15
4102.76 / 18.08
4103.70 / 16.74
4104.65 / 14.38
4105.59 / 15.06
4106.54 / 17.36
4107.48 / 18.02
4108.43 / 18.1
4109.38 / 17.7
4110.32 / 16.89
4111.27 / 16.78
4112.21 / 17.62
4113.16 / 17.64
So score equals 0.3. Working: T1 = -1.9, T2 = 2.2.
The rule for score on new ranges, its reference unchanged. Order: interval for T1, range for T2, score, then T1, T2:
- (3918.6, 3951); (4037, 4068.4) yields -0.8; -1.3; 0.5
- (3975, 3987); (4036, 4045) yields 0.6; -1.3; 1.9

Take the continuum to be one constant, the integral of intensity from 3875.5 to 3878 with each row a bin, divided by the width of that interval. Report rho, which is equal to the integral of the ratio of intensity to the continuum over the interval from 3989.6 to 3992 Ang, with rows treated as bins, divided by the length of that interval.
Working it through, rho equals 1.1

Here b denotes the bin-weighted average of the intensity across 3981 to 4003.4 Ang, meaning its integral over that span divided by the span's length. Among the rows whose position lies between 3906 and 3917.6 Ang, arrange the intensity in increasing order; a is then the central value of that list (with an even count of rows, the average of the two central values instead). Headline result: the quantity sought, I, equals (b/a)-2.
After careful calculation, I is -1.02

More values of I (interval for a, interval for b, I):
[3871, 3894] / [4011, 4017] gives -0.78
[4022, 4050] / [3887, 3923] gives -1.09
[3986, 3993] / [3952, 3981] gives -1.29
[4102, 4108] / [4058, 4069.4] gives -0.83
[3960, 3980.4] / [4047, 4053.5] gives -0.52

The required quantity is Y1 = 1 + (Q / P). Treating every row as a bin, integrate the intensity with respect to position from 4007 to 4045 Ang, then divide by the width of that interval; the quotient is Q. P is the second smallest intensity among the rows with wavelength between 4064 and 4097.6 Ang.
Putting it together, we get 2.3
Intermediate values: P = 16.08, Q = 20.2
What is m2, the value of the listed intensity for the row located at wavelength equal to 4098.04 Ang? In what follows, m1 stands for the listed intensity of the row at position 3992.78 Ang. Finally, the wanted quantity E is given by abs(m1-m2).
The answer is 9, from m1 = 21.38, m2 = 12.77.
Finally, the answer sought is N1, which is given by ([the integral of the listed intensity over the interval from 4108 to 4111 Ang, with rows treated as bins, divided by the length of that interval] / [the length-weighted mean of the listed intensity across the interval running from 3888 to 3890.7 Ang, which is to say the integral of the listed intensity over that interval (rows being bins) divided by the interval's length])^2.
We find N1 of 1.1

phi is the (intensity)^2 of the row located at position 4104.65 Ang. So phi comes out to 207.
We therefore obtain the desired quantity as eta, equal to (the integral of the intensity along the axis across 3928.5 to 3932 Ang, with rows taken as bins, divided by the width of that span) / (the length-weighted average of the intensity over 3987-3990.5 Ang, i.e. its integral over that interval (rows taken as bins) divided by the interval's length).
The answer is 0.72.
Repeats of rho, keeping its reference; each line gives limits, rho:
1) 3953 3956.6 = 0.9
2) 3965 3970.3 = 0.7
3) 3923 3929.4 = 0.9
